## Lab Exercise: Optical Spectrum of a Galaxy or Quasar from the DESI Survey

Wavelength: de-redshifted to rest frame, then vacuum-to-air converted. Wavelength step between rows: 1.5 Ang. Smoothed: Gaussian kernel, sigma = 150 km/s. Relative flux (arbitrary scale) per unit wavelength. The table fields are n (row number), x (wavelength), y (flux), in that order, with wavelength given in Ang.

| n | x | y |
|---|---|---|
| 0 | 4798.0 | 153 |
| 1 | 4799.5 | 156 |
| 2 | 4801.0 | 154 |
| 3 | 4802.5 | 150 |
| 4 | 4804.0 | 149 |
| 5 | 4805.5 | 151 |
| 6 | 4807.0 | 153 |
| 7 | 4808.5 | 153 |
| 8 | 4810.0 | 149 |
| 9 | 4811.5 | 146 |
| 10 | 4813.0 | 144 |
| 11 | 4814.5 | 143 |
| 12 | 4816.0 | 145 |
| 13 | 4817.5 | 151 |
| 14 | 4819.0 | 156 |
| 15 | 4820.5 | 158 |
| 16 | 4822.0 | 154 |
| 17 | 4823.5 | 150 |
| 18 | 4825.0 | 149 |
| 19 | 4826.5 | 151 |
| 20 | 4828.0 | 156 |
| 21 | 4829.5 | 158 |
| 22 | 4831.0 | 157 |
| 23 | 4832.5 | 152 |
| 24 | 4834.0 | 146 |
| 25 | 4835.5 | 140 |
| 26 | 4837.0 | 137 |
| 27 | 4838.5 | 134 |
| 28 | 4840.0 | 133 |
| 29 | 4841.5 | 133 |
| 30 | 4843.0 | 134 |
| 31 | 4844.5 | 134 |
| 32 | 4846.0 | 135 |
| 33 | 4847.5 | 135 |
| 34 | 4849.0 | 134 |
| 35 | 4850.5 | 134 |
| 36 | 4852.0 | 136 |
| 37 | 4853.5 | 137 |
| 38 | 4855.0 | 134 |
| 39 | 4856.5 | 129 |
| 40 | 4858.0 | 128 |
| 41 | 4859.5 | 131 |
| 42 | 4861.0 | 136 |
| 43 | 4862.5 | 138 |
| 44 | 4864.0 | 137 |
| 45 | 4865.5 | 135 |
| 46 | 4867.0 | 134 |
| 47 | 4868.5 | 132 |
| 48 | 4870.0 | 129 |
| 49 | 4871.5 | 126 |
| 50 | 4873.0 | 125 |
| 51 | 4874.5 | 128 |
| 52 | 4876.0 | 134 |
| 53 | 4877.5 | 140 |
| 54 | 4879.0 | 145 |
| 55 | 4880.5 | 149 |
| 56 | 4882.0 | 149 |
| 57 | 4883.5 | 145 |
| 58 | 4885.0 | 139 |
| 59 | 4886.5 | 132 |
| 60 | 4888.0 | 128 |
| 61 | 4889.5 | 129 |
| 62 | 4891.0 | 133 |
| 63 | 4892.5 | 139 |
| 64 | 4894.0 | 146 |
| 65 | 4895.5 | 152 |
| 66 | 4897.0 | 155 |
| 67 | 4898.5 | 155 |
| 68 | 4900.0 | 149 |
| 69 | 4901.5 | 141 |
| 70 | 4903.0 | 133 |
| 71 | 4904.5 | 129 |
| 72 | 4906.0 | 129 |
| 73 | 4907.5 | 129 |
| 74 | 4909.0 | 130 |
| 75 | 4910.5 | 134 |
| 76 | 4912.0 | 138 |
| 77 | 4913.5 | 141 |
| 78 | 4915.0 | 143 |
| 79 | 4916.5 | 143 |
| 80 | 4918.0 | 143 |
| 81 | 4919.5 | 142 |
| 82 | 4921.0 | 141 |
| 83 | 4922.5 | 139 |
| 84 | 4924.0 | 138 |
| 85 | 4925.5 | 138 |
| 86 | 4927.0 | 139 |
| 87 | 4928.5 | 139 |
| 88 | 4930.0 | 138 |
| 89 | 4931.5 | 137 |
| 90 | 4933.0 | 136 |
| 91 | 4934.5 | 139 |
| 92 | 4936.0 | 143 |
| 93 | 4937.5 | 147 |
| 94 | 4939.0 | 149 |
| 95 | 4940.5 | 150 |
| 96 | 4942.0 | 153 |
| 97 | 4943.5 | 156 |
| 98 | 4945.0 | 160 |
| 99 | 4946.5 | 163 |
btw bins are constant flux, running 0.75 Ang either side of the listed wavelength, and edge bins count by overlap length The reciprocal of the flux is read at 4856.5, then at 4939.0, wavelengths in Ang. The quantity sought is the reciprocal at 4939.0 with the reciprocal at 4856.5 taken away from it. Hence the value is -0.0010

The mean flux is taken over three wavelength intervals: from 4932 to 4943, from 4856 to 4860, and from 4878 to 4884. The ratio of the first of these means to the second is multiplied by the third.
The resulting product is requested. 165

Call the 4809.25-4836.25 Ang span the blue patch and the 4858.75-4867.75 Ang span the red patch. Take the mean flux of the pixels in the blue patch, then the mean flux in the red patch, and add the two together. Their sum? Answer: 285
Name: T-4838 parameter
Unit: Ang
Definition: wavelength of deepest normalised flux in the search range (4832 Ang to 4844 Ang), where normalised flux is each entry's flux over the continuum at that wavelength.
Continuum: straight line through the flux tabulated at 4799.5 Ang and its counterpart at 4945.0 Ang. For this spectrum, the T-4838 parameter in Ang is 4841.5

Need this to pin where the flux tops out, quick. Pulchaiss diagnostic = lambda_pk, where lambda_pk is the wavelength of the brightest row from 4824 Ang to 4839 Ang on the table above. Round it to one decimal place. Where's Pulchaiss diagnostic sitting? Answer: 4829.5 Ang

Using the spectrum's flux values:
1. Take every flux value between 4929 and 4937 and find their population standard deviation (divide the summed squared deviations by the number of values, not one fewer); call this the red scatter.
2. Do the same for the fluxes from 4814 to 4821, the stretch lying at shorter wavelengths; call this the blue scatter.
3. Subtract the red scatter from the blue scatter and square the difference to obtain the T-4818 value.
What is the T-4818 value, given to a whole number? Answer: 12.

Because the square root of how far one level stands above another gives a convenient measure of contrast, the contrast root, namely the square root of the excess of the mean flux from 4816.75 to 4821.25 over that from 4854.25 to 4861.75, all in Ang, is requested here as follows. 4.8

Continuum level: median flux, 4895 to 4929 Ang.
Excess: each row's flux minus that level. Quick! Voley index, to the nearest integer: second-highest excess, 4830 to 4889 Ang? 13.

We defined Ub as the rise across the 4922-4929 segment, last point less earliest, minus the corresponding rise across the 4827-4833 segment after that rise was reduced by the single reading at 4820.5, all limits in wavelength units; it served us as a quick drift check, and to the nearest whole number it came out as 162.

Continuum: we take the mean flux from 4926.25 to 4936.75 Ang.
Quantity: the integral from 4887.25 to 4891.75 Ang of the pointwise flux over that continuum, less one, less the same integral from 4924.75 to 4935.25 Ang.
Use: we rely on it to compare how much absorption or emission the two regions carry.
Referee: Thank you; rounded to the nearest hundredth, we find -0.23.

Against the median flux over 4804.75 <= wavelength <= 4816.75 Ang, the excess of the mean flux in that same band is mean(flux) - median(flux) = 0.50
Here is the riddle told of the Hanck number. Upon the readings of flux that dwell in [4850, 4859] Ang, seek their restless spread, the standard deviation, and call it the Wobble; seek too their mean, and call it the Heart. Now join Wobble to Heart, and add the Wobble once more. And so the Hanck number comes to 140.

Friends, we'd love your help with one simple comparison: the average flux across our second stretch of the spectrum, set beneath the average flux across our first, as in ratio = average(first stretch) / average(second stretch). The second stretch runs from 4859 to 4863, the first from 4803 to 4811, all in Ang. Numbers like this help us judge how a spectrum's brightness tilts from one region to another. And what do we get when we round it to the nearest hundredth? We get 1.12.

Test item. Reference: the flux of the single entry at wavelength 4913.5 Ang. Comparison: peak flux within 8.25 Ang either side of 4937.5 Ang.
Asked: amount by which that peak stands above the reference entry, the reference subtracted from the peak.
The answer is 19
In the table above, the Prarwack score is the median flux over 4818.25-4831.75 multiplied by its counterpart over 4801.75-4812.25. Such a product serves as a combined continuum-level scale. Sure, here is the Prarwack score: 23400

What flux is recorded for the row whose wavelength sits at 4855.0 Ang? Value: 134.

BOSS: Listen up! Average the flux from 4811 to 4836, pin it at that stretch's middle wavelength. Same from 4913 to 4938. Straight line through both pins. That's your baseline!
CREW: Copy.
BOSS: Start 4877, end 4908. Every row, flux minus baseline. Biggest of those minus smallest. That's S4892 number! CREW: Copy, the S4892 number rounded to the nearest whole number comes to 28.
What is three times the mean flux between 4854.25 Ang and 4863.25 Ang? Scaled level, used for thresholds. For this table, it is 398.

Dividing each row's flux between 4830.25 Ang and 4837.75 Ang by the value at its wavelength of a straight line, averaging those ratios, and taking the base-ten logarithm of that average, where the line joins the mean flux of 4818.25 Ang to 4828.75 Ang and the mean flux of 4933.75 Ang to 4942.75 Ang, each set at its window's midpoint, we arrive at -0.019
